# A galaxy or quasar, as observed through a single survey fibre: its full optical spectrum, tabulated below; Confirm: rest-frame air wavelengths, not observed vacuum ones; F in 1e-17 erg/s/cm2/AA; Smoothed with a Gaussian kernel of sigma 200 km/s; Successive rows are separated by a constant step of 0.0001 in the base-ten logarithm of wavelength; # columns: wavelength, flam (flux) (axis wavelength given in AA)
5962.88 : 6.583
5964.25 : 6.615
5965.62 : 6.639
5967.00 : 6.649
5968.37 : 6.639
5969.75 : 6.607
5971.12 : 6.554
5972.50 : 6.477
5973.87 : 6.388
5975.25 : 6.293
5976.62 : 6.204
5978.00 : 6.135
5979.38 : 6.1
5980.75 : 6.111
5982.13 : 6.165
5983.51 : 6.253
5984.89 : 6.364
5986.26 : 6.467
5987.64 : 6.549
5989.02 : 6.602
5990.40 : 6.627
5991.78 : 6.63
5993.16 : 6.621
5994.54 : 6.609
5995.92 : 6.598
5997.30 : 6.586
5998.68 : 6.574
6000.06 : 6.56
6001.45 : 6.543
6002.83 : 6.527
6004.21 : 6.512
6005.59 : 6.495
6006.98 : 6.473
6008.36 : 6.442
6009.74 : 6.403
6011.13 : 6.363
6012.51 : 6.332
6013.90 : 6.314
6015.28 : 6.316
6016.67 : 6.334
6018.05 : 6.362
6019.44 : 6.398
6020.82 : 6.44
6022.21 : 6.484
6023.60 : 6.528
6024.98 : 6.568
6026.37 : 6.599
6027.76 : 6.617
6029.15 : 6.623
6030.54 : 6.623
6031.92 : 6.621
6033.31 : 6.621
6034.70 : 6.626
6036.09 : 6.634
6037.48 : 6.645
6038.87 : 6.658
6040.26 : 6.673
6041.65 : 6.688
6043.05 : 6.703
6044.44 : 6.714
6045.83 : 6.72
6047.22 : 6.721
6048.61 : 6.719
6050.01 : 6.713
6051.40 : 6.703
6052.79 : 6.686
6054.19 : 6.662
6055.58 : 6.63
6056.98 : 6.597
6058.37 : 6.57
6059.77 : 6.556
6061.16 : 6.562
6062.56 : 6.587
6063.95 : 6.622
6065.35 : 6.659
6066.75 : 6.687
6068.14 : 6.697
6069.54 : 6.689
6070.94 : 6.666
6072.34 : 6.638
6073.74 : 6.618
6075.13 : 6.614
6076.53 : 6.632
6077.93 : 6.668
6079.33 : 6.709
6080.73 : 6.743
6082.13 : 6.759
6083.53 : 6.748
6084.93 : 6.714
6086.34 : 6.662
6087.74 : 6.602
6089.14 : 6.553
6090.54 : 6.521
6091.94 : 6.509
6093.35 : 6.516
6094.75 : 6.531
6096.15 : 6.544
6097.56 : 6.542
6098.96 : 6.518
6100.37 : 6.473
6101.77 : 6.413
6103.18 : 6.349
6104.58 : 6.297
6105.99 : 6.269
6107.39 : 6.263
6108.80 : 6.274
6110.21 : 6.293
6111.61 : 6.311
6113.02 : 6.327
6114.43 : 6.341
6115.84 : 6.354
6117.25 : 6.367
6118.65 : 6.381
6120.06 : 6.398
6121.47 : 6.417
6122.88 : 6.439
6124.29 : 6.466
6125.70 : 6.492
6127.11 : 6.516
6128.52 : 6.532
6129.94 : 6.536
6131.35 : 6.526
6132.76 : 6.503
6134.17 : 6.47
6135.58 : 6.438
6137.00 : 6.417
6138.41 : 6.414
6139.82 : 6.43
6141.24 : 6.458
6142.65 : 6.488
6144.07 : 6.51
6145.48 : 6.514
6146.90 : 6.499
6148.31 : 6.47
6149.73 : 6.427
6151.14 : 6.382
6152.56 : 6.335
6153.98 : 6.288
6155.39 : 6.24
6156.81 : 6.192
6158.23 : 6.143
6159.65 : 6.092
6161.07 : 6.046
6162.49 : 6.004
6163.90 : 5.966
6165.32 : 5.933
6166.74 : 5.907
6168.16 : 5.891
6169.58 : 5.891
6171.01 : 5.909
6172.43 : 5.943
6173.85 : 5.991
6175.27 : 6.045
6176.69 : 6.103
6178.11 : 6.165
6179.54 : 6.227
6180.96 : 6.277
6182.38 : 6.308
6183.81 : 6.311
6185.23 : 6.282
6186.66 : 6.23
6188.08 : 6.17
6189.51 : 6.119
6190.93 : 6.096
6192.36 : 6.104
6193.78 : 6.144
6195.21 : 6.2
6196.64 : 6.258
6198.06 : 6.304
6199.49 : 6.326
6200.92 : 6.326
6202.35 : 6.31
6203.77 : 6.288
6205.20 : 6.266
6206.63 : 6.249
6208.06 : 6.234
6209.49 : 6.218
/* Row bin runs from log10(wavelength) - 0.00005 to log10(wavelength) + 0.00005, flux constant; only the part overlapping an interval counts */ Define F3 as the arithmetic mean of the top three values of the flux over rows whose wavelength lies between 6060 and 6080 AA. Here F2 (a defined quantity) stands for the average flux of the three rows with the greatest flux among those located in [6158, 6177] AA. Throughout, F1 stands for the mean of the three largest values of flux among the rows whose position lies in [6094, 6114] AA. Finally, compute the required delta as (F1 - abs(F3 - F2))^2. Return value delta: 35.4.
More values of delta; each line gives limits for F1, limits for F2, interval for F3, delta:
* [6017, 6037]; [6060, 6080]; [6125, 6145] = 41.7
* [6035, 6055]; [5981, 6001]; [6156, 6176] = 38.9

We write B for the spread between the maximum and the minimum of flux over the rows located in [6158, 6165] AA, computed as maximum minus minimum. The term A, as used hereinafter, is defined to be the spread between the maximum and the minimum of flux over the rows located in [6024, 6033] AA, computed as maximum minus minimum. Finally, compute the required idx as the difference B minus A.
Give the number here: 0.12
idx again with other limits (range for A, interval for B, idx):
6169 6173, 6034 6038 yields -0.03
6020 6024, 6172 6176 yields 0.01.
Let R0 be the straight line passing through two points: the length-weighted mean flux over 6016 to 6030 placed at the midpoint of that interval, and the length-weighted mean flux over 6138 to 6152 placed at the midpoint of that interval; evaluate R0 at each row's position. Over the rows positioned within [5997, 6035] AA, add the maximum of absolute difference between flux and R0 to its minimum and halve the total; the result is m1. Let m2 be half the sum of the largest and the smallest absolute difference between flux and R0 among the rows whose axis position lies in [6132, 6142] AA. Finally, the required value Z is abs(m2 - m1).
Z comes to 0.07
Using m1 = 0.10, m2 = 0.02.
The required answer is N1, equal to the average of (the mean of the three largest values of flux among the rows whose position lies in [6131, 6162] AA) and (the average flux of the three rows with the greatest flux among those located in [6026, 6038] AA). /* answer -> 6.58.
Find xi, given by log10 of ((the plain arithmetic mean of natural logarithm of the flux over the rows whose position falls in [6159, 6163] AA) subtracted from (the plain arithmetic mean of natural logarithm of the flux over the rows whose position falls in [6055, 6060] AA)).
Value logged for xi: -1.1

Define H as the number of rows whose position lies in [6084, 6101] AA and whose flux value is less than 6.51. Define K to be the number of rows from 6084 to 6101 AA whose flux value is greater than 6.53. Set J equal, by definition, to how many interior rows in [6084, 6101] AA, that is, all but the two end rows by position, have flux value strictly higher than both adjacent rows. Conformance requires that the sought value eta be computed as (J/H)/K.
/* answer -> 0.071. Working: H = 2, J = 1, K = 7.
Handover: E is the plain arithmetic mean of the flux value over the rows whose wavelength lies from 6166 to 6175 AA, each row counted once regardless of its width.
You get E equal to 5.92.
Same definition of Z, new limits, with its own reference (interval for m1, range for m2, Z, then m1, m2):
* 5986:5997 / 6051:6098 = 0.07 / 0.08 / 0.16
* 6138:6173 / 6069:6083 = 0.07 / 0.28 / 0.21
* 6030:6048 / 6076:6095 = 0.02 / 0.18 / 0.16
